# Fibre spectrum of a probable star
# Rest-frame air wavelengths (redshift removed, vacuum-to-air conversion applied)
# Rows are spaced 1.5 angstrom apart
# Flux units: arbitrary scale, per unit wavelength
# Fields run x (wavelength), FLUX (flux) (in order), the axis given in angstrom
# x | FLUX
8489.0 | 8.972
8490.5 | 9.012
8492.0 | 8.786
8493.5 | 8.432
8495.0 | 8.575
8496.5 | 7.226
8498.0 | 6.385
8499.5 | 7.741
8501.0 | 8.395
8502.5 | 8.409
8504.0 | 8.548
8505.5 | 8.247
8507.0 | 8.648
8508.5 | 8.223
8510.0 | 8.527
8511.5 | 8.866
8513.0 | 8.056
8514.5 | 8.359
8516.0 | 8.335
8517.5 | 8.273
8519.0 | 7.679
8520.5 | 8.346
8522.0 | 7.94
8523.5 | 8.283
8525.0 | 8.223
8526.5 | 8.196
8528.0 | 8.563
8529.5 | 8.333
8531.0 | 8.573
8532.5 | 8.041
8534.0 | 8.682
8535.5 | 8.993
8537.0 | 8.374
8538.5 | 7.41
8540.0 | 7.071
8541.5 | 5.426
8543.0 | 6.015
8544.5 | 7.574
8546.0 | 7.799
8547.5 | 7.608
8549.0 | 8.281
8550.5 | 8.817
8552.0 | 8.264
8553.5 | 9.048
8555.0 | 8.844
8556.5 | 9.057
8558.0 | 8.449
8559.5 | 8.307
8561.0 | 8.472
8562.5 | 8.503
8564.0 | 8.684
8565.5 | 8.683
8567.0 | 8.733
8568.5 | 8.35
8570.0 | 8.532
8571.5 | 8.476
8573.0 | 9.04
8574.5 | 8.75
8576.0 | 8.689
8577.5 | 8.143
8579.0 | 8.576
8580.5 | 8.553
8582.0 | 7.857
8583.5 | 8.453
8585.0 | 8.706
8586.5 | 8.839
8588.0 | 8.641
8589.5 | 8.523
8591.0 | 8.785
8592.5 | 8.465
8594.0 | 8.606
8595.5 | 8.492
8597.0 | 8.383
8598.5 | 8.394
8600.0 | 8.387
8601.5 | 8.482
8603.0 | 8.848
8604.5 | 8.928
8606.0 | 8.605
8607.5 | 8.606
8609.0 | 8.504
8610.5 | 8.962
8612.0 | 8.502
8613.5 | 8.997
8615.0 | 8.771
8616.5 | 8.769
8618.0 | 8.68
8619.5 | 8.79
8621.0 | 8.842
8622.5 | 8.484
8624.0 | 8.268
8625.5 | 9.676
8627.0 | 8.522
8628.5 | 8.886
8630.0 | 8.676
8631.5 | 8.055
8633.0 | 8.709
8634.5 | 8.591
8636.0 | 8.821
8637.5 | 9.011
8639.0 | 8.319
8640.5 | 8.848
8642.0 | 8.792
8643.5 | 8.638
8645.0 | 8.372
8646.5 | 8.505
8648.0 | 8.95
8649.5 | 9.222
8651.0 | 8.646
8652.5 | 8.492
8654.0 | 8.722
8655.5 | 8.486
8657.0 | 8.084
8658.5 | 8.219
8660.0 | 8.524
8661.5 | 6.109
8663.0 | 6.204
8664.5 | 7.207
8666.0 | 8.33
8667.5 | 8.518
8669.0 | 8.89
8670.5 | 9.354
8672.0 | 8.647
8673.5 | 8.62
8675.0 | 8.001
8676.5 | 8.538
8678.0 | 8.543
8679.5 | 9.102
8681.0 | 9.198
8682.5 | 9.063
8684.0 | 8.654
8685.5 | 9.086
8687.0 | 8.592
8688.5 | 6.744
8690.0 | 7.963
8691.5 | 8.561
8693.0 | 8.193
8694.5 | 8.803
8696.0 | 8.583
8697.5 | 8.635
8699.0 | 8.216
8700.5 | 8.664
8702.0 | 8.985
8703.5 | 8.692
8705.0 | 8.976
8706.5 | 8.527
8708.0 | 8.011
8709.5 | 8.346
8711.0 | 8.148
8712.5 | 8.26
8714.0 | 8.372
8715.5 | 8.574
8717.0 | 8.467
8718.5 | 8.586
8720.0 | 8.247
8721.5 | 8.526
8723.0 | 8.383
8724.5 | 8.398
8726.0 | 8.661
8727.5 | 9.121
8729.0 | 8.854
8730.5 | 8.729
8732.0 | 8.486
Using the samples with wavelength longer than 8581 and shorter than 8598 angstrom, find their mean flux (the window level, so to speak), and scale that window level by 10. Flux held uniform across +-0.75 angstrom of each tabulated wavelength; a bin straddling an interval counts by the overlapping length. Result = 85.2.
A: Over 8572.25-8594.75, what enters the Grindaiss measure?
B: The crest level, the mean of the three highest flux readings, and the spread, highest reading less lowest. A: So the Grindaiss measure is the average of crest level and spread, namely 5.04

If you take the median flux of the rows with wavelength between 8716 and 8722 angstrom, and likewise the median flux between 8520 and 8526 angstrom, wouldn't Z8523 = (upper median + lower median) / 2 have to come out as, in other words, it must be 8.37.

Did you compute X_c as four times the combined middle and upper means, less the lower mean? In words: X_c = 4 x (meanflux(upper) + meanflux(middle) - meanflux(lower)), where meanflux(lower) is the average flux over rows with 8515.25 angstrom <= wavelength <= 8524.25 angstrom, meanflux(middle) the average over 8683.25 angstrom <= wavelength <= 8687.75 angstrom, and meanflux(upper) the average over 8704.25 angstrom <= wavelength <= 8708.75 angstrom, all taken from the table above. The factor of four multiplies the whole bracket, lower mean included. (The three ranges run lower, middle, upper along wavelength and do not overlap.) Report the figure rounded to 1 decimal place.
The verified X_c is 36.6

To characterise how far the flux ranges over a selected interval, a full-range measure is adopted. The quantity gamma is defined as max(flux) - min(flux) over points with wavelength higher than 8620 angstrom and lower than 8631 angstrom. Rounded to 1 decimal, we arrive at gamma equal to 1.4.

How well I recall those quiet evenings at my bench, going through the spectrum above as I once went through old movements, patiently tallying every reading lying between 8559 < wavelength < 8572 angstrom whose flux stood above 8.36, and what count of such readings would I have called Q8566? 7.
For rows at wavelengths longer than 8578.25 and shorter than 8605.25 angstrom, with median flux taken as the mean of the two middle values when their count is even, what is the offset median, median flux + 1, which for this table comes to 9.54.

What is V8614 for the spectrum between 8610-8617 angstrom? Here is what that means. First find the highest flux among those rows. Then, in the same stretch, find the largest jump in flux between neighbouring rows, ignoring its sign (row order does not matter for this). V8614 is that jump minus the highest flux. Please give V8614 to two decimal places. -8.50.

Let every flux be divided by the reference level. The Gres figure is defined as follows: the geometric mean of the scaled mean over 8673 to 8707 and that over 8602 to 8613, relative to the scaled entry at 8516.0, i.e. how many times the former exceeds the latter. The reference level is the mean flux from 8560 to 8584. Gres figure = 1.04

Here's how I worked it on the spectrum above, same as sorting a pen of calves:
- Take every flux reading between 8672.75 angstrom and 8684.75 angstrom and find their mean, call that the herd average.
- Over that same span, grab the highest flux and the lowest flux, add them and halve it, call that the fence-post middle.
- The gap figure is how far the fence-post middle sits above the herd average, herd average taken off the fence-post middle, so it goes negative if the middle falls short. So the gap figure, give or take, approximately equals -0.12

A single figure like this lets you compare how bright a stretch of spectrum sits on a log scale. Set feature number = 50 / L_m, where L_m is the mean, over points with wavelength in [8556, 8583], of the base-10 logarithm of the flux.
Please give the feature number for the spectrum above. 53.7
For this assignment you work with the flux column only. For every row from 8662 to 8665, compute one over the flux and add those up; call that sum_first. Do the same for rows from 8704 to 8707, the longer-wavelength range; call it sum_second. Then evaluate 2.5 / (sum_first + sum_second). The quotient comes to 4.7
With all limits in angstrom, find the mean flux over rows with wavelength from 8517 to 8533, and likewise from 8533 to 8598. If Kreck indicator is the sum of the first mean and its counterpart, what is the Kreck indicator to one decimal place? 16.5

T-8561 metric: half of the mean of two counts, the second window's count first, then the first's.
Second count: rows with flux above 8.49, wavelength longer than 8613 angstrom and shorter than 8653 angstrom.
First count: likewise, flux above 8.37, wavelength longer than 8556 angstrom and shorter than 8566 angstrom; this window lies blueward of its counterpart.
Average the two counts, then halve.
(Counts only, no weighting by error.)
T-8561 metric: 7.0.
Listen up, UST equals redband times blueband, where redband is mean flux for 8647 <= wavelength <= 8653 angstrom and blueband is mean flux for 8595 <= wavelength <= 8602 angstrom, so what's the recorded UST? 74.4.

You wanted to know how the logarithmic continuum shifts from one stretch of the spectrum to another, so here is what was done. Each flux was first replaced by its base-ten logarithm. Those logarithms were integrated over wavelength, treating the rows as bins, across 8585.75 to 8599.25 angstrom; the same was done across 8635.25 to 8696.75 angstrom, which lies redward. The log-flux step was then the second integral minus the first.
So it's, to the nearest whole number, 44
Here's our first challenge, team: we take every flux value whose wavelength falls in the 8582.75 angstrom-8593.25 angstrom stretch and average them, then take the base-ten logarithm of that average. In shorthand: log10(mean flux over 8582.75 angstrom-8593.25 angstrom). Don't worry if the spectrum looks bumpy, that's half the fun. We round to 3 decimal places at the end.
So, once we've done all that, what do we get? 0.936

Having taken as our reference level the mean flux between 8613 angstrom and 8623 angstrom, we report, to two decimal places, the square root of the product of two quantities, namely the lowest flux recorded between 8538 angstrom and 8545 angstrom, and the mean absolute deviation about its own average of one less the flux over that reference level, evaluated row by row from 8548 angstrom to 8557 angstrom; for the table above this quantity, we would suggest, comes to 0.43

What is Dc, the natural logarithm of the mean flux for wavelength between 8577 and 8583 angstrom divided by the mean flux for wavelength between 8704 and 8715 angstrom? -0.011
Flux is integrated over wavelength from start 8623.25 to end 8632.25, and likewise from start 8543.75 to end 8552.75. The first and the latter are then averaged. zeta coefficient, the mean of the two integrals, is 75.3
